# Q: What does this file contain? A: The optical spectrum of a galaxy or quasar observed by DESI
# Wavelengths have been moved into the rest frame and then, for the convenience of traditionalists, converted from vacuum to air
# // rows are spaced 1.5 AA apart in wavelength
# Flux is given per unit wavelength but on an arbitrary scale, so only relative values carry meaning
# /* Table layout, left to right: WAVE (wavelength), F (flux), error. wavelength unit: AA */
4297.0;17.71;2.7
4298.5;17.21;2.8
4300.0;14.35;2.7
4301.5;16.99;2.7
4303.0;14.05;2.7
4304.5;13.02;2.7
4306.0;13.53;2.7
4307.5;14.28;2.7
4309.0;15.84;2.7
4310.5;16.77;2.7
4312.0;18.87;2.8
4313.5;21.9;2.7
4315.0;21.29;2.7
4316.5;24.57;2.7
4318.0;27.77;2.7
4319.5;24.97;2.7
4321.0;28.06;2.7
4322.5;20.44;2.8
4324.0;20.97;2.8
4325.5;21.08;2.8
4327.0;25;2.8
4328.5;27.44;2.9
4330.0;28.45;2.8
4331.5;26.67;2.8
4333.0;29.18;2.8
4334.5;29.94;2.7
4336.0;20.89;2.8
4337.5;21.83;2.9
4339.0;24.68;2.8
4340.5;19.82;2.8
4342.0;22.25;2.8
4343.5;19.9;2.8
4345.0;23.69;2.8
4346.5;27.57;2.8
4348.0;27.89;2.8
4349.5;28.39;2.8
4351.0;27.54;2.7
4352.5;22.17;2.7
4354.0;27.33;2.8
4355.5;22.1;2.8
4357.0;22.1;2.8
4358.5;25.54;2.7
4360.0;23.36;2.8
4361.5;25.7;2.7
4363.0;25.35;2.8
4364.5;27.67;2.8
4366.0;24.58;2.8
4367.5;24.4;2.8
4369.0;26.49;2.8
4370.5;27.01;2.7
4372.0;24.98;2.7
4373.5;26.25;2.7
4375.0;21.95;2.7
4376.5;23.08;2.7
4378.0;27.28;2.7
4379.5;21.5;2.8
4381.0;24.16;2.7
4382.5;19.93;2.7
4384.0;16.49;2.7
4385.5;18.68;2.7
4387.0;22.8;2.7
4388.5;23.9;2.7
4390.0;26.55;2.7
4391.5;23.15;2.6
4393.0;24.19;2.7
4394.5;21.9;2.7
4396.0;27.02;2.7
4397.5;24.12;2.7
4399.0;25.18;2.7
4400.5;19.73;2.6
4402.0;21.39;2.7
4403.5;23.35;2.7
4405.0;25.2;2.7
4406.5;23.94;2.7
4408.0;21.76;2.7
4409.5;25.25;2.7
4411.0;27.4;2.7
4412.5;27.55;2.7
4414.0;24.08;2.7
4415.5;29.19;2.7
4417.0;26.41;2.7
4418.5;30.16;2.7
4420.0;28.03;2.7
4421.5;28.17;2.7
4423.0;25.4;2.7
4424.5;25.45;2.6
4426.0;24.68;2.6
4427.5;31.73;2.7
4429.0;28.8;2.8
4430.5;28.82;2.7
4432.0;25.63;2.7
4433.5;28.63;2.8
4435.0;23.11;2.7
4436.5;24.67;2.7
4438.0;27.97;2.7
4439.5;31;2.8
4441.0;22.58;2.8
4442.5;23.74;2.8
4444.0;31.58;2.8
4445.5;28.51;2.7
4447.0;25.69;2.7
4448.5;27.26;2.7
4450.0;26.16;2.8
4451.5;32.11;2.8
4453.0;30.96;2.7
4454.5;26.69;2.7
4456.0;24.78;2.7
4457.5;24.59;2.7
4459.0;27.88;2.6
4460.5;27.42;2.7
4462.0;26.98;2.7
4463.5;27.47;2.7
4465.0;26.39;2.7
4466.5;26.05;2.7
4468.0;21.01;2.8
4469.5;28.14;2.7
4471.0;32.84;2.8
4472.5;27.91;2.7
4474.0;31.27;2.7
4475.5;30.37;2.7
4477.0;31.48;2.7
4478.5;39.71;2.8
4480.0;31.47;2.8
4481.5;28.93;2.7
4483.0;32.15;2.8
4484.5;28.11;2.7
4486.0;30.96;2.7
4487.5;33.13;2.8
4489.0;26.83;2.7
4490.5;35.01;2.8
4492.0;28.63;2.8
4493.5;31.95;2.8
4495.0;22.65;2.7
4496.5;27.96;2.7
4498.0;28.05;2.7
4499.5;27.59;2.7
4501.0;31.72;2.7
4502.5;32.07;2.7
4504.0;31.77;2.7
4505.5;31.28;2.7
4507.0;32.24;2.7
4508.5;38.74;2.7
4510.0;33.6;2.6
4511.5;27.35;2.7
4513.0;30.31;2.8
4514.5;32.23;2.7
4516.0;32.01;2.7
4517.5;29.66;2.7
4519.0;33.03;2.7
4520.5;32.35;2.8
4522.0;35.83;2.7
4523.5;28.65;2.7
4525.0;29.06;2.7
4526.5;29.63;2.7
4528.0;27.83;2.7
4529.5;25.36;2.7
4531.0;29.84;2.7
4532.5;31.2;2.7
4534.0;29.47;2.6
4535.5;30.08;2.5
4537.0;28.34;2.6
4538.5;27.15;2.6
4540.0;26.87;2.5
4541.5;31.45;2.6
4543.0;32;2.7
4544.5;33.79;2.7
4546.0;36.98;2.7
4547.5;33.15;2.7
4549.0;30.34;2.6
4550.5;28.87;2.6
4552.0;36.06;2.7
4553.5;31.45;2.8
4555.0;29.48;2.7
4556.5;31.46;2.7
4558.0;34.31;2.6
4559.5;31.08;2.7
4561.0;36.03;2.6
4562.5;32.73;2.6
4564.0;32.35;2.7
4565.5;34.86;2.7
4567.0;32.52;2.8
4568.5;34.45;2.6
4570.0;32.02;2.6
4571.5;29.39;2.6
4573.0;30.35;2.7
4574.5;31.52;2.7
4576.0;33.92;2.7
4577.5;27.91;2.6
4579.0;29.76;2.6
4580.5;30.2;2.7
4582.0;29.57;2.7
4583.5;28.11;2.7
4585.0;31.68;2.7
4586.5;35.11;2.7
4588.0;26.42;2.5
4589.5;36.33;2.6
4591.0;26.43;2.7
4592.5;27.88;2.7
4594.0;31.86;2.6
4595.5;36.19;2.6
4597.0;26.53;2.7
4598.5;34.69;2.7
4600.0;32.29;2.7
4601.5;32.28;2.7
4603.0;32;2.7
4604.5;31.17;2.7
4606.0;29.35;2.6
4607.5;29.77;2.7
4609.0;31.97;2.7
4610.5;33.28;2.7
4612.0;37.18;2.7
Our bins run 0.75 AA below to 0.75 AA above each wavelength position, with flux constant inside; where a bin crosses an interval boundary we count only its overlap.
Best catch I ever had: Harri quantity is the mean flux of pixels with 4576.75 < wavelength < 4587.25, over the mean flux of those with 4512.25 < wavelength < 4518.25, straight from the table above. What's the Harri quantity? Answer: 0.98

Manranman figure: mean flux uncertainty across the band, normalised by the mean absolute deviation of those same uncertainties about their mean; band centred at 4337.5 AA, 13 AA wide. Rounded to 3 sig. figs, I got 126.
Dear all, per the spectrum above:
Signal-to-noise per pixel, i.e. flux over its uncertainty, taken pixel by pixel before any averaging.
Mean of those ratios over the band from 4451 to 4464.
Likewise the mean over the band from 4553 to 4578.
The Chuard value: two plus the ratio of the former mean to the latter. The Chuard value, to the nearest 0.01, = 2.85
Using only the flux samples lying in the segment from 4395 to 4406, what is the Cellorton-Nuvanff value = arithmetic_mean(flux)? 23.7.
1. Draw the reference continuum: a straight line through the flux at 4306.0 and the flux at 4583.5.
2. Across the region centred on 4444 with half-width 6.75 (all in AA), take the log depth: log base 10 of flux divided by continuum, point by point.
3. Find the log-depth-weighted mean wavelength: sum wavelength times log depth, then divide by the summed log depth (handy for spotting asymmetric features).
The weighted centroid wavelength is 4443.7 AA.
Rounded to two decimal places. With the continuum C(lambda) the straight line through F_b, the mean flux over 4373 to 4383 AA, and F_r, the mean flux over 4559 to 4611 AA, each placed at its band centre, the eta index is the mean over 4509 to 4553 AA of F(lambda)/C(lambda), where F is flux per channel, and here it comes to 1.05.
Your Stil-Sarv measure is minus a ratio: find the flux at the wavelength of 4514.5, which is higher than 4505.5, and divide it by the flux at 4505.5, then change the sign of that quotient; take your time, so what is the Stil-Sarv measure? -1.03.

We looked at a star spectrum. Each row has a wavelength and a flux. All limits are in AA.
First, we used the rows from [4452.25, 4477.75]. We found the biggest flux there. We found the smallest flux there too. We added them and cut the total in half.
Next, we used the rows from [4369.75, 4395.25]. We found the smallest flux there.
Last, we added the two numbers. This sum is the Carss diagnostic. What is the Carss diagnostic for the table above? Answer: 43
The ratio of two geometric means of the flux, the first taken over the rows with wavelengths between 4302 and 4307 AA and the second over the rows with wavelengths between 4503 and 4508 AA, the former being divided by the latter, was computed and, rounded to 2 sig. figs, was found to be 0.43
